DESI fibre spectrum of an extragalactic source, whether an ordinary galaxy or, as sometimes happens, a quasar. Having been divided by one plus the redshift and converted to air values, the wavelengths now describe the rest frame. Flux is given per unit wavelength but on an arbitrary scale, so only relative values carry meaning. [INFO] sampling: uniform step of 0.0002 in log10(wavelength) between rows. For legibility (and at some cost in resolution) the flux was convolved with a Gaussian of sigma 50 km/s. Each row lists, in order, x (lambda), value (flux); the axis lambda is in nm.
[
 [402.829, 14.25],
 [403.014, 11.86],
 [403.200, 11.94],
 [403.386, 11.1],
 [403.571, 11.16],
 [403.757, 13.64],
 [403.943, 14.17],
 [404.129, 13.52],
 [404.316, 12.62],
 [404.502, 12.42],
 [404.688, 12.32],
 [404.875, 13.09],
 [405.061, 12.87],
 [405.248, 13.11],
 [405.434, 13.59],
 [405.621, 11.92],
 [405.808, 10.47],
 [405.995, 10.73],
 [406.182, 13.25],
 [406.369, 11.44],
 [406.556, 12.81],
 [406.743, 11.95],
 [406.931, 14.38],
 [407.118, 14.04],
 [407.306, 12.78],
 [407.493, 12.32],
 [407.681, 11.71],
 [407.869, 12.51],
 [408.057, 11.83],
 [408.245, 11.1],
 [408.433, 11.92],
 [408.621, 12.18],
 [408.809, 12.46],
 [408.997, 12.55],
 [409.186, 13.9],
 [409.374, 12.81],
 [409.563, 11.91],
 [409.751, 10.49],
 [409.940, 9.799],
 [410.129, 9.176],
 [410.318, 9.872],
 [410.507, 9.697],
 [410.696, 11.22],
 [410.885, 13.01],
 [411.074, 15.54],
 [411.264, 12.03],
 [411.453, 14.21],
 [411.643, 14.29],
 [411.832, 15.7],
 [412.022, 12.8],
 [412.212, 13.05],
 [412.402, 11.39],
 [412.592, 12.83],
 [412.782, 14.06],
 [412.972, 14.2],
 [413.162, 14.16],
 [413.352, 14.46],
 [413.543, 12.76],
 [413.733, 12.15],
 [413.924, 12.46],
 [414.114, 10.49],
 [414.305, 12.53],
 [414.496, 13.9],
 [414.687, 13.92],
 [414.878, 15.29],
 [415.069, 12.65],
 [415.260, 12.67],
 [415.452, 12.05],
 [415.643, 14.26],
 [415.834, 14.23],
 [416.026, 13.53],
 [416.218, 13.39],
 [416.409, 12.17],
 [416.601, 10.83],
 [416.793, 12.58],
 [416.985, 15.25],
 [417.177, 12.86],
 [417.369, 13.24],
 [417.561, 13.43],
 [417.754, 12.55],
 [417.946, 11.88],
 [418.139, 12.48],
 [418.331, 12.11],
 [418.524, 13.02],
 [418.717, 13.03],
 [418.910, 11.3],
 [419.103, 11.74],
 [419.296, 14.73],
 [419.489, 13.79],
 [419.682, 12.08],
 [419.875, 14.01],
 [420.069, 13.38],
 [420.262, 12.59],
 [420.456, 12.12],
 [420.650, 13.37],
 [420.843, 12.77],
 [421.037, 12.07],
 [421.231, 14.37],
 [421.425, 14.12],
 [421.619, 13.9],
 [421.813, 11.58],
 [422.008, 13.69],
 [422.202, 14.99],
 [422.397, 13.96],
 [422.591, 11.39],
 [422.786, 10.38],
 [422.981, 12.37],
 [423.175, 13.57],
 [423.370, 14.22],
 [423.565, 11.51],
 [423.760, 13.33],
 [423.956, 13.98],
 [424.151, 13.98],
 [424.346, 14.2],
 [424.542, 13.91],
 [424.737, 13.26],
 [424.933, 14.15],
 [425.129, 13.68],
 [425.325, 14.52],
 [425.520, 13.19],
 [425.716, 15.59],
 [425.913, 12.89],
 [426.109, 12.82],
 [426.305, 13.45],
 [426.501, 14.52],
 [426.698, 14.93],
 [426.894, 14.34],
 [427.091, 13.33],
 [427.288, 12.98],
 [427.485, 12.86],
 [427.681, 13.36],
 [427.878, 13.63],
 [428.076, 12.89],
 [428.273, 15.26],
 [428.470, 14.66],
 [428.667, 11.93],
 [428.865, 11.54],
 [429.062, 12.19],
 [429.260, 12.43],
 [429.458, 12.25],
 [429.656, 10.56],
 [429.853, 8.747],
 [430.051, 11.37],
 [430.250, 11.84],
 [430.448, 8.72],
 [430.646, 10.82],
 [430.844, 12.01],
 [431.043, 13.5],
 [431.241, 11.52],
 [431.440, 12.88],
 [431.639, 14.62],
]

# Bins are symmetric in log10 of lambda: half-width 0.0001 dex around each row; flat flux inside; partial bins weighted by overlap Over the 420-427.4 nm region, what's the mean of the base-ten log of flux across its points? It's 1.13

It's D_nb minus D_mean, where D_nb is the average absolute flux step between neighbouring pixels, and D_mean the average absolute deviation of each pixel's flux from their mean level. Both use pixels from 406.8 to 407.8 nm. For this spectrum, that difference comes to -0.26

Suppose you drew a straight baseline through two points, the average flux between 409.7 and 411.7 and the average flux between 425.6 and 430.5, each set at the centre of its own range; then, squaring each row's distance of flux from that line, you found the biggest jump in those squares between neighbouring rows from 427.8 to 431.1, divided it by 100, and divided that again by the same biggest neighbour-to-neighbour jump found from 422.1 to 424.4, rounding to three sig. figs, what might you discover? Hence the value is 0.0380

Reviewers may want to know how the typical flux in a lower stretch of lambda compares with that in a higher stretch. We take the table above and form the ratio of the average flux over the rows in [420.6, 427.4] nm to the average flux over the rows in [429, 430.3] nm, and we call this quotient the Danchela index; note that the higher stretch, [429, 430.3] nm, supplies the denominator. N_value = 1.19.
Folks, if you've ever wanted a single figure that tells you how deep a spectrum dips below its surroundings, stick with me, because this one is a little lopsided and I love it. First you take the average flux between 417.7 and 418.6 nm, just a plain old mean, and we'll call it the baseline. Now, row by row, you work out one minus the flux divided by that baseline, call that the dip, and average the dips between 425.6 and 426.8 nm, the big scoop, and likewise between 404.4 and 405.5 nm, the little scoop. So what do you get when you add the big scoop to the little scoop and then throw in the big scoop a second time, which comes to -0.30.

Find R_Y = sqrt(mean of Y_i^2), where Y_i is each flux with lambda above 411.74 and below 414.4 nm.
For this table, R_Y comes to 13.1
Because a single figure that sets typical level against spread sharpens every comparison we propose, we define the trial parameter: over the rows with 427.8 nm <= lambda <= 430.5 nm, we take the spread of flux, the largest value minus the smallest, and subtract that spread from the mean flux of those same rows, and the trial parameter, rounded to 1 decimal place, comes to 5.5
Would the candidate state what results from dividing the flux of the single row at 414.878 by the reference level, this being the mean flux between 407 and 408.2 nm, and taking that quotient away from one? -0.22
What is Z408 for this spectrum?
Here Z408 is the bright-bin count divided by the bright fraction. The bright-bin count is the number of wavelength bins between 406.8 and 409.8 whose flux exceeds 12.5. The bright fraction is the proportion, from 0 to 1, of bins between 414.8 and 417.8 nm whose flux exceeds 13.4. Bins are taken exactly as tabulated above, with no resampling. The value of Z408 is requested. 18.7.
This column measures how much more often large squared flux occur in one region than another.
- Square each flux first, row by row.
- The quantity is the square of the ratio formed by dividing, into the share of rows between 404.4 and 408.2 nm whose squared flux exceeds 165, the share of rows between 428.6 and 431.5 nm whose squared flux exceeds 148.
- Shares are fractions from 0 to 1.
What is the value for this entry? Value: 1.1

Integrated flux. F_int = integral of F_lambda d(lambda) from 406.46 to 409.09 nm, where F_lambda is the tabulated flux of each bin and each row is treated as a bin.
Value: 32.8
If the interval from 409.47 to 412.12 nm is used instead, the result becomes 32.1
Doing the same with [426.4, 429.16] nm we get 37.1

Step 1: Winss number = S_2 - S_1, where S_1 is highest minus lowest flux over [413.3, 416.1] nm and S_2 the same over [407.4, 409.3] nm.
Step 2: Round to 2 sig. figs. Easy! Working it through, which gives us -2.0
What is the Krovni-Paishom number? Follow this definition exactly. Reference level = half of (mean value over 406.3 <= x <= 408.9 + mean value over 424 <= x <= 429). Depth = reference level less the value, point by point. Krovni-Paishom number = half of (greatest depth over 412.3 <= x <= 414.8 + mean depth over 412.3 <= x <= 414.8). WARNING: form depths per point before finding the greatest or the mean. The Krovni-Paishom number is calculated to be 1.3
